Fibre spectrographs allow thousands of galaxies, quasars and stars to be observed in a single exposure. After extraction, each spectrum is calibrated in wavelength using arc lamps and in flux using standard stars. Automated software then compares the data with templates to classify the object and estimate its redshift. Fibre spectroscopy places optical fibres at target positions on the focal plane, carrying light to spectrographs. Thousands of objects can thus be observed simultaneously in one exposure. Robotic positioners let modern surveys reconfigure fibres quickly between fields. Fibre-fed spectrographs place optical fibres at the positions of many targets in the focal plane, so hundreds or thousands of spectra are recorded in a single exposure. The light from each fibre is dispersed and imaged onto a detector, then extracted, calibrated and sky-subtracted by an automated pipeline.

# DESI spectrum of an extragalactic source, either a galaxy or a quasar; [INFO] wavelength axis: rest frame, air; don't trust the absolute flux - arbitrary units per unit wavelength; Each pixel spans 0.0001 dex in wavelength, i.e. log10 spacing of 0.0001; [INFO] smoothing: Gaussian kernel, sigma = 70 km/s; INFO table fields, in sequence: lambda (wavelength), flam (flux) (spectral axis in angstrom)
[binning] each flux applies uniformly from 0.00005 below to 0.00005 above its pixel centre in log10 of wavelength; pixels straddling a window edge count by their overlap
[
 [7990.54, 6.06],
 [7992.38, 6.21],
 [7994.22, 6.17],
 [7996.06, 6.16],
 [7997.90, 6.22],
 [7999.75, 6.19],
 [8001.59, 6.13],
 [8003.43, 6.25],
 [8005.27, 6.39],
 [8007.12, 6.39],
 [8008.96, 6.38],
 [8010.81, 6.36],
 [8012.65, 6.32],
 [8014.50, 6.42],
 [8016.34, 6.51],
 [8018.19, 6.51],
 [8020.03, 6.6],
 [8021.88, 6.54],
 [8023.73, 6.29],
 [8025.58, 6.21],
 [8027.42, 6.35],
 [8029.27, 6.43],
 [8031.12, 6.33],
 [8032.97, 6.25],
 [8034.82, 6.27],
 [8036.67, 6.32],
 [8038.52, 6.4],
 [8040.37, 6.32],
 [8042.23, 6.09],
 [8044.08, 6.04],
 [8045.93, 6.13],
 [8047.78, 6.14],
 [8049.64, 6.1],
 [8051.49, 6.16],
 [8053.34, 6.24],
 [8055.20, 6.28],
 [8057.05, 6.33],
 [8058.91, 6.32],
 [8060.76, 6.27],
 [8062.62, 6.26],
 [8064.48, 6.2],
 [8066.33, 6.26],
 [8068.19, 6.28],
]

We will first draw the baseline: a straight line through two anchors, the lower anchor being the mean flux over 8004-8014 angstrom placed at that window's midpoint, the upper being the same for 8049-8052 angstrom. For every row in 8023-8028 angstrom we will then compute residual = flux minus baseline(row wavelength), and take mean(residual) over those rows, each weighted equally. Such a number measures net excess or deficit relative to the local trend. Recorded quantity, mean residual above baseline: 0.01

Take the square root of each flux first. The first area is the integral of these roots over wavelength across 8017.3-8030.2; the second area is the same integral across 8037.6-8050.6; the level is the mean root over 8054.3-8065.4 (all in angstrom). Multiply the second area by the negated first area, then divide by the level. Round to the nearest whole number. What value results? -421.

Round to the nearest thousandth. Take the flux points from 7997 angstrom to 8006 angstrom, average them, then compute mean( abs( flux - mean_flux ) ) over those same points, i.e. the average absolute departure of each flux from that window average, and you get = 0.067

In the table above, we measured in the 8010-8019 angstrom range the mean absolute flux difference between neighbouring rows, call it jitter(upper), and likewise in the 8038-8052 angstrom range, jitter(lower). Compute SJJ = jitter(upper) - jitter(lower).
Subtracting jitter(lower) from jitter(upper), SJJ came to -0.02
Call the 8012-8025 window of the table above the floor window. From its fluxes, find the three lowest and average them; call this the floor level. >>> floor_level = 6.34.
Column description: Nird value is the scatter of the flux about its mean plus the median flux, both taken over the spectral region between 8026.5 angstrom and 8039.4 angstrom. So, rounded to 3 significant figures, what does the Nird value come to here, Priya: 6.39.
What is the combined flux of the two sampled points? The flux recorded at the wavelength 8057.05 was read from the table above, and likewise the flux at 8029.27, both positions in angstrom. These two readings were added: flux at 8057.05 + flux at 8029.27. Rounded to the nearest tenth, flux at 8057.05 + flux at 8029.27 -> 12.8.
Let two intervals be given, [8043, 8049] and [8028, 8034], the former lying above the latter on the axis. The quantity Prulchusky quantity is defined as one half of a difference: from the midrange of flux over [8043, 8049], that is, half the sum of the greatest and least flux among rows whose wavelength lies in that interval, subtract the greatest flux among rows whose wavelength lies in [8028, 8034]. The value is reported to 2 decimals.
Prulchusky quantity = -0.17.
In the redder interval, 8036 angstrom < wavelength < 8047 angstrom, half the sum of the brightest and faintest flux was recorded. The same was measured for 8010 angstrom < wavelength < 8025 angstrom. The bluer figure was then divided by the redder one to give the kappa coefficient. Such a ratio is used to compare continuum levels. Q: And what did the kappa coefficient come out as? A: 1.04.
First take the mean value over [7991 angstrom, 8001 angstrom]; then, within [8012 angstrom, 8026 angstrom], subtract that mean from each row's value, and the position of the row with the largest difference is 8020.03 angstrom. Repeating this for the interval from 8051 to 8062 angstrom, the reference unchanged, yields 8057.05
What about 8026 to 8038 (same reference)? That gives 8029.27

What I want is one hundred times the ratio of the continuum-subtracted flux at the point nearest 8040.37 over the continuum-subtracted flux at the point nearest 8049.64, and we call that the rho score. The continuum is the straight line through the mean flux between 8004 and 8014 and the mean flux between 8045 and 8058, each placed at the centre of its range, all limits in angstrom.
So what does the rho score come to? -75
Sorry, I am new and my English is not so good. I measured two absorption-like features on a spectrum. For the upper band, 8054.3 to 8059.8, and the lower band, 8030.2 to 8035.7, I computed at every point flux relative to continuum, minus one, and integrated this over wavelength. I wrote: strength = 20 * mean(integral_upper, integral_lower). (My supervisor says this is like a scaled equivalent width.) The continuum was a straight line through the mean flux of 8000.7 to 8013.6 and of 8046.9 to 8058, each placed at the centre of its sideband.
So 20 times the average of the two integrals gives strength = 1.3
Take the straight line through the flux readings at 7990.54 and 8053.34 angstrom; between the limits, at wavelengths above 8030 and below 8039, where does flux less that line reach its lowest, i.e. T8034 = 8032.97 angstrom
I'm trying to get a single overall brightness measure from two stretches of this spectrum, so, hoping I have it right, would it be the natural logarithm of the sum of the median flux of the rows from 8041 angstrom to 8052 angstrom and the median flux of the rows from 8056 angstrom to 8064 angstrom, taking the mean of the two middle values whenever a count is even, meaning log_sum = 2.519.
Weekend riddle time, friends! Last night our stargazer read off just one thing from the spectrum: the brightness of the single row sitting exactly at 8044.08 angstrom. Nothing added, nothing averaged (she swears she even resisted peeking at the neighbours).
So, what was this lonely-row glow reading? 6.04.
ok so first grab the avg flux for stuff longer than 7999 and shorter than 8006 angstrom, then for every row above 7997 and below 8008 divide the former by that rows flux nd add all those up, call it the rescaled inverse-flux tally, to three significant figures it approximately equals 5.98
